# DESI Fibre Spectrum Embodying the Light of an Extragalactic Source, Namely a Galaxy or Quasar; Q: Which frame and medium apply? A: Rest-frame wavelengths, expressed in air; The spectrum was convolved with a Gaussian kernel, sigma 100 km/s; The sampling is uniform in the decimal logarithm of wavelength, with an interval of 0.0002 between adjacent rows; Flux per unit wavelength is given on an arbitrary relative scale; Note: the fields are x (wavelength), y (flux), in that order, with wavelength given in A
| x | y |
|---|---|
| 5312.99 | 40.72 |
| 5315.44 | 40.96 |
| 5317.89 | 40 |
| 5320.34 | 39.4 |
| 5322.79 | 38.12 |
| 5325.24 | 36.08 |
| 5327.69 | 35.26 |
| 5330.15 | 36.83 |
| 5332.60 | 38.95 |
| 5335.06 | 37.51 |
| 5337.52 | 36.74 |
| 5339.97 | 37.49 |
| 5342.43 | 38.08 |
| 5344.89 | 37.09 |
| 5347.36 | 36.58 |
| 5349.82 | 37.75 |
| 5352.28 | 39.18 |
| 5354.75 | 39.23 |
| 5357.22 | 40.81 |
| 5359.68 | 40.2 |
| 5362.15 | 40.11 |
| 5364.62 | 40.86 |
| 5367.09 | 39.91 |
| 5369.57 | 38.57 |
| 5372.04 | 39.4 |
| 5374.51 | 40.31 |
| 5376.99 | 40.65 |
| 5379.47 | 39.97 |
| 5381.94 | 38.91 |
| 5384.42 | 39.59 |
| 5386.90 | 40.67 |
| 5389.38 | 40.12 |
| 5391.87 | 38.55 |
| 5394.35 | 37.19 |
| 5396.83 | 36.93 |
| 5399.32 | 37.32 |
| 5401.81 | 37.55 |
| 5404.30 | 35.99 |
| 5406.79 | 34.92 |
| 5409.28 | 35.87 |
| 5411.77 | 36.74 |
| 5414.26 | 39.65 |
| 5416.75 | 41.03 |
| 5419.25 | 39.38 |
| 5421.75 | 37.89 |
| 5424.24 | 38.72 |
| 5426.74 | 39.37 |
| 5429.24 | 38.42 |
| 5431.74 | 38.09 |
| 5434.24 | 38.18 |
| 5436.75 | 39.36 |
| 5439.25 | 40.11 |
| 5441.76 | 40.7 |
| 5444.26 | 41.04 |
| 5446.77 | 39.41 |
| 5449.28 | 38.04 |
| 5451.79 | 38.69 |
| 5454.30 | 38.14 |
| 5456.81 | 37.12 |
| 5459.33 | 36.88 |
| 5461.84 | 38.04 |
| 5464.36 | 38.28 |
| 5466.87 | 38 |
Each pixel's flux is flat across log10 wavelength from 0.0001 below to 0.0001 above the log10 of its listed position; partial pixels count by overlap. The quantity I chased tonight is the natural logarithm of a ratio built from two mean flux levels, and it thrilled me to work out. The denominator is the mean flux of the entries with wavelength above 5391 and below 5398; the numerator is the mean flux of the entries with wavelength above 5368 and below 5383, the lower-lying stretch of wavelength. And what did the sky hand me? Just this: 0.054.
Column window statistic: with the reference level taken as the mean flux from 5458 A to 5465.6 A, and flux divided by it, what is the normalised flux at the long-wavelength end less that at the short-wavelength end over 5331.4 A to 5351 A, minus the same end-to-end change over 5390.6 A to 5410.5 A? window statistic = 0.039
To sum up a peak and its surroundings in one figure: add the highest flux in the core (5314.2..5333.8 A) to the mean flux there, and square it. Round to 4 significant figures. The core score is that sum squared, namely 6266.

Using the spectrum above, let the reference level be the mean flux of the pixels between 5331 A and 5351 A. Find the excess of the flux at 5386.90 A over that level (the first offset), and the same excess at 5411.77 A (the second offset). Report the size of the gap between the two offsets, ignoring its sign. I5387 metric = 3.93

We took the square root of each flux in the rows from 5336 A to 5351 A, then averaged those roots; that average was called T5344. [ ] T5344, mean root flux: 6.11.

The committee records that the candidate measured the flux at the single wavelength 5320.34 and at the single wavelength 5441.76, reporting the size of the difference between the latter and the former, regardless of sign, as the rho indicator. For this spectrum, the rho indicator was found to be 1.3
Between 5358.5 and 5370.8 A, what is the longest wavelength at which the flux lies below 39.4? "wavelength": 5369.57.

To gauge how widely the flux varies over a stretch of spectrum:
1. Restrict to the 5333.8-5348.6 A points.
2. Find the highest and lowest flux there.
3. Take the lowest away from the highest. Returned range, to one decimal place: 1.5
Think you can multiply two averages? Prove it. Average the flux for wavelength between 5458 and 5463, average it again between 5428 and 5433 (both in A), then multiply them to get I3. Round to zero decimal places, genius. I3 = 1433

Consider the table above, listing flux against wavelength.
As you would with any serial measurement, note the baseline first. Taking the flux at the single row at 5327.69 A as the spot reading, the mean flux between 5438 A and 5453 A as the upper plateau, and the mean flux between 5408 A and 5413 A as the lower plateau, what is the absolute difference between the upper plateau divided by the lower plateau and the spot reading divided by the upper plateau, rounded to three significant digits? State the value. 0.204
